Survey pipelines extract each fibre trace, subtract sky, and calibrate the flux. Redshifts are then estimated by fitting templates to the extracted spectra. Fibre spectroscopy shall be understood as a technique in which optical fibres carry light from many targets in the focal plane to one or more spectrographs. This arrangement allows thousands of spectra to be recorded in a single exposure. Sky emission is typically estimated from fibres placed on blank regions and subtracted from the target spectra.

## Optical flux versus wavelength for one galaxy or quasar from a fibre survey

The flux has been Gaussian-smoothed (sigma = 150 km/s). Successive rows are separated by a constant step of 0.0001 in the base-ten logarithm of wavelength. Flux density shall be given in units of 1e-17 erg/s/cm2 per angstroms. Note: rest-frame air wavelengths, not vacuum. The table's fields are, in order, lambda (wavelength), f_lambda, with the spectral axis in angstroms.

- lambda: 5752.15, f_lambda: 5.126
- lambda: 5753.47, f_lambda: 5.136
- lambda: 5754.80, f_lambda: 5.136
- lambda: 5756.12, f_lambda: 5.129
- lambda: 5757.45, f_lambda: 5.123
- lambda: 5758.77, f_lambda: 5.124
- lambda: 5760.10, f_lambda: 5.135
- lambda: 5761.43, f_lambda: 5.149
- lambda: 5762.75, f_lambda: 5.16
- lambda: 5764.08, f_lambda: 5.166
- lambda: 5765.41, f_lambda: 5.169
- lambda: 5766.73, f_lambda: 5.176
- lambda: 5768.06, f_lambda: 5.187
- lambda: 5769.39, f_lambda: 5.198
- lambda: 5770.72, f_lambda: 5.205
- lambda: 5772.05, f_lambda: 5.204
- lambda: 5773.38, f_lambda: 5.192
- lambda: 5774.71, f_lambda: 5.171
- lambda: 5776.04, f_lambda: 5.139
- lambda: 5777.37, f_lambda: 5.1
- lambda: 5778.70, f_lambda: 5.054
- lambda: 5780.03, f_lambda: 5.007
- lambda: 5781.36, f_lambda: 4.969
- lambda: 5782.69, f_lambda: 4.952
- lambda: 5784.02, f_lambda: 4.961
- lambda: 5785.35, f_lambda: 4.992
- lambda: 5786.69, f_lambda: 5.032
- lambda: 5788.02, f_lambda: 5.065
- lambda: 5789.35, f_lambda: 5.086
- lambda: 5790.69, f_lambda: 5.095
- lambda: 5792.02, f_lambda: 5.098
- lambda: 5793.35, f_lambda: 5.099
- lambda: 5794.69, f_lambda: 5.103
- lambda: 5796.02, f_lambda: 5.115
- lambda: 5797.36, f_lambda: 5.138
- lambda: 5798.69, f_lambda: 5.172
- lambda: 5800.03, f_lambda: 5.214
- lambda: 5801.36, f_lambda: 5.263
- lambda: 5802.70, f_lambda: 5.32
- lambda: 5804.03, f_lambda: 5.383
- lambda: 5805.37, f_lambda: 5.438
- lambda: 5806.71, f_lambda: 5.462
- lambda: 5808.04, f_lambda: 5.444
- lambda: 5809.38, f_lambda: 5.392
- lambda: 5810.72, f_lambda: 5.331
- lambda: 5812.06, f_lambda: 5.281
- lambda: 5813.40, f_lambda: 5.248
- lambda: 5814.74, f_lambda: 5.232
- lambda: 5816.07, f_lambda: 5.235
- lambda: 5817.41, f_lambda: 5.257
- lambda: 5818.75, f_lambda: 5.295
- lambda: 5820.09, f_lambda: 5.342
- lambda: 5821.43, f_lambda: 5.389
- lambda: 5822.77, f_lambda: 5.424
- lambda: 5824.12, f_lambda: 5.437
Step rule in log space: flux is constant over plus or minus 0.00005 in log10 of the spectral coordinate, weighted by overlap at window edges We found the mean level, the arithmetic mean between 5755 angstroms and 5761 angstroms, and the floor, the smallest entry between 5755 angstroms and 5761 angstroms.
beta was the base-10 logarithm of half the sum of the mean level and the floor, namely 0.710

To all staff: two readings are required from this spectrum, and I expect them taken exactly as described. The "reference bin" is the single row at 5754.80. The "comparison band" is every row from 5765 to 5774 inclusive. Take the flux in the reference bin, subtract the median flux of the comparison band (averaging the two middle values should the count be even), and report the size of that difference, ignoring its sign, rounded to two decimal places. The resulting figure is 0.06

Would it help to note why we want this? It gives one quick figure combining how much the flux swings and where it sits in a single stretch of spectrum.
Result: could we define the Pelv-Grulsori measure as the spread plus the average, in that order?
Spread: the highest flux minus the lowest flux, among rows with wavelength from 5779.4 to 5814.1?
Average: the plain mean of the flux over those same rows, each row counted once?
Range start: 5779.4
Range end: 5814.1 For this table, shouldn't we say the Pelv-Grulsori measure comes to 5.69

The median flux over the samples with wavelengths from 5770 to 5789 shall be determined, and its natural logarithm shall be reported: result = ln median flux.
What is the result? 1.62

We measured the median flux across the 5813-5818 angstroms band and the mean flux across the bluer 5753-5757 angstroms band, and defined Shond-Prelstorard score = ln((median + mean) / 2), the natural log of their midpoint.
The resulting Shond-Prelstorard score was 1.646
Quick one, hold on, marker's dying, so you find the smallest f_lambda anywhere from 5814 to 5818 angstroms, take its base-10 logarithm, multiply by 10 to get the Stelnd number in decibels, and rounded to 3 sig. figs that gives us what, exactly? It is 7.19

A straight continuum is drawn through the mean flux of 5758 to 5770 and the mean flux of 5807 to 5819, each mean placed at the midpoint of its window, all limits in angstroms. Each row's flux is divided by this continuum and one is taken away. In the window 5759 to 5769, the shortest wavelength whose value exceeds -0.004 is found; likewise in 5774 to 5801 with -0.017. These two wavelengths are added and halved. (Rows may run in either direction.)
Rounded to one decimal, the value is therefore 5767.4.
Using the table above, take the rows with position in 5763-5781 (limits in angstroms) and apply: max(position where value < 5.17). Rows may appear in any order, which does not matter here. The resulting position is 5780.03 angstroms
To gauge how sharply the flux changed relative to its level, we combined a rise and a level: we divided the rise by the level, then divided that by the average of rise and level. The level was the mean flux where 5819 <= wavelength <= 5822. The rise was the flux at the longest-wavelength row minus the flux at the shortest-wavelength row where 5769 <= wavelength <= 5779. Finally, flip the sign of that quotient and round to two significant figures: 0.010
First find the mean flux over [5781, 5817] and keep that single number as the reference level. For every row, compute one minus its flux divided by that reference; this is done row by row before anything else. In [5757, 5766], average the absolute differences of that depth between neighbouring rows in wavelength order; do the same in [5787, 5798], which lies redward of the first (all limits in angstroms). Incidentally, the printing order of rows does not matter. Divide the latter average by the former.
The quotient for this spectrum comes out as 1.36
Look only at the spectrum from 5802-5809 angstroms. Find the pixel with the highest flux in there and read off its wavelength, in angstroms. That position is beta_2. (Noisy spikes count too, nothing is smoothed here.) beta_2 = 5806.71 angstroms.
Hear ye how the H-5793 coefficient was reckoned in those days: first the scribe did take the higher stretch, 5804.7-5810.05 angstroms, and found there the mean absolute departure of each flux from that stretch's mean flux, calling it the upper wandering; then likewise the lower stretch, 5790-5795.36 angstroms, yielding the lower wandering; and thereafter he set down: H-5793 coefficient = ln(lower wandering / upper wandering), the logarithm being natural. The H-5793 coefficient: -2.2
